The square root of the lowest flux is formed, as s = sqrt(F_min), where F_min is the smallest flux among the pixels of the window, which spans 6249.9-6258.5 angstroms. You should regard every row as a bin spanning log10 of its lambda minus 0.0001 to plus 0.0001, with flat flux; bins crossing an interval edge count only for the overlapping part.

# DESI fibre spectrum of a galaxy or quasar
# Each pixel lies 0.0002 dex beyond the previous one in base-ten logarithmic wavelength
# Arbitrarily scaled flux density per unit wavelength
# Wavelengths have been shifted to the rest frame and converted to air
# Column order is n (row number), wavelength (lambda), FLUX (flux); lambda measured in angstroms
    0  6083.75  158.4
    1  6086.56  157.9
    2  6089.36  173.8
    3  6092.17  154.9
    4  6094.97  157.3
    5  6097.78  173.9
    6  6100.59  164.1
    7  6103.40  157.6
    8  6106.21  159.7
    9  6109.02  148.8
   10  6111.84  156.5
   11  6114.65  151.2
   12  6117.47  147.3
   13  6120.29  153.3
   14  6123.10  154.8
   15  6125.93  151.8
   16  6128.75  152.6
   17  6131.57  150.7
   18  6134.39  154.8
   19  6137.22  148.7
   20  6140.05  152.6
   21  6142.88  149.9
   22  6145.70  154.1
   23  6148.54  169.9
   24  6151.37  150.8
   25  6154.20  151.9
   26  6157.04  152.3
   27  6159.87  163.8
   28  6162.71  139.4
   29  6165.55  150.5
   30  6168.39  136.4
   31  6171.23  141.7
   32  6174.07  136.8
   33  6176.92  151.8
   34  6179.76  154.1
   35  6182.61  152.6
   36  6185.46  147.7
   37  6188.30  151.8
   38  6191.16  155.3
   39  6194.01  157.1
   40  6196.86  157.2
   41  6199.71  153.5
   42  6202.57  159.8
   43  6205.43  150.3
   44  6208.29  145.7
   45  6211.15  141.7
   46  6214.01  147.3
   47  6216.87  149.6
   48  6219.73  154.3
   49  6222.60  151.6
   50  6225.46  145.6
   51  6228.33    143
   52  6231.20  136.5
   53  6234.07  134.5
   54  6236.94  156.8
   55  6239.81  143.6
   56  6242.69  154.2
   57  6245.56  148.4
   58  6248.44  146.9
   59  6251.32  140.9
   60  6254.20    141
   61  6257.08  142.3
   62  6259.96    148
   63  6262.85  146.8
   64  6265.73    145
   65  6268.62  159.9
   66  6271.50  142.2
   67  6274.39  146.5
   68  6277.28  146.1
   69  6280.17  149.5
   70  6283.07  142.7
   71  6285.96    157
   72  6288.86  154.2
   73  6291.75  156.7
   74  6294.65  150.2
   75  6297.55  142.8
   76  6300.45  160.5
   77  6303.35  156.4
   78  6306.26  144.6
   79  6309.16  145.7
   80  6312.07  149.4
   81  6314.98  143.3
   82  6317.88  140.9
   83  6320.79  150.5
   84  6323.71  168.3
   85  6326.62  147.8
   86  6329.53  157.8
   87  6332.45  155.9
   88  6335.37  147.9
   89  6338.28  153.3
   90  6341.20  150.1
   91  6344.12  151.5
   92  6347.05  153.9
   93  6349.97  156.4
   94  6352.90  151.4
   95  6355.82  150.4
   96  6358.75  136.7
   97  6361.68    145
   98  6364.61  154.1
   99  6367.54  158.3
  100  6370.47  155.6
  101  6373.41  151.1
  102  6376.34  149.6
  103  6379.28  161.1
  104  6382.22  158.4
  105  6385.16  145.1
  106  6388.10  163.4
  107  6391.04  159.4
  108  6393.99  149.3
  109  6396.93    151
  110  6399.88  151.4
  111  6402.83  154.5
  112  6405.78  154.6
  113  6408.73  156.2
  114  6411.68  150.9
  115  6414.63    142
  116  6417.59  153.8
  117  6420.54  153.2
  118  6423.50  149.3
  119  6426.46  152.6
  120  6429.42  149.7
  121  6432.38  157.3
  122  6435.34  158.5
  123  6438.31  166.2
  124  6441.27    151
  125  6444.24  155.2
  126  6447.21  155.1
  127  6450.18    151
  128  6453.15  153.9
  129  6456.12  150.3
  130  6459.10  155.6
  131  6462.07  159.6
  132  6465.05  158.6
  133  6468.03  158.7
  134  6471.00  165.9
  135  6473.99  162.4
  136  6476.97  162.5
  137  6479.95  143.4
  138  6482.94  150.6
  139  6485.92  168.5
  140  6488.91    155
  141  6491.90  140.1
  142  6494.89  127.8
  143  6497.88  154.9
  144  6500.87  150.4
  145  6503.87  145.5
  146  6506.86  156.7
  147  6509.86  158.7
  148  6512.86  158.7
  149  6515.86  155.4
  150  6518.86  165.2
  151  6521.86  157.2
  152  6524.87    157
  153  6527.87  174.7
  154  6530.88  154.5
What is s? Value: 11.87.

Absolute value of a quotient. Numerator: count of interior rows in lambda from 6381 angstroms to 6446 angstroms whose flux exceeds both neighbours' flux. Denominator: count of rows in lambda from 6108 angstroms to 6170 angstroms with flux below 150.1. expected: 0.8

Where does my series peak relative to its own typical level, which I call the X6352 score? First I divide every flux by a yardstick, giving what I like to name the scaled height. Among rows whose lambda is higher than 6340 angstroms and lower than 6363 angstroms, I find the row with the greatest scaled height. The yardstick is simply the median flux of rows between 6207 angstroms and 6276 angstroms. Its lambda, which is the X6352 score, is 6349.97 angstroms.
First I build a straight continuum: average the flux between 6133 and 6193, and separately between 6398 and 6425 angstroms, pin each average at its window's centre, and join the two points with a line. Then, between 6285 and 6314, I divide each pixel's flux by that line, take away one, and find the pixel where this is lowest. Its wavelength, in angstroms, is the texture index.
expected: 6297.55 angstroms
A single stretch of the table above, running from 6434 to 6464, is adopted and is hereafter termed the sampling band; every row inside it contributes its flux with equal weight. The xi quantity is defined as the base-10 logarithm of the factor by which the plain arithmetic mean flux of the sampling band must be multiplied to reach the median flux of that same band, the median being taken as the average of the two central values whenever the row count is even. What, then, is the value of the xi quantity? -0.0014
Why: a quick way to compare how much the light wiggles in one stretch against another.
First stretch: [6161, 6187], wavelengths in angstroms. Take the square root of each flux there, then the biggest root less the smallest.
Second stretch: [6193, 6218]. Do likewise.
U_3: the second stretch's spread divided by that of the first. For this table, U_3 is 1.00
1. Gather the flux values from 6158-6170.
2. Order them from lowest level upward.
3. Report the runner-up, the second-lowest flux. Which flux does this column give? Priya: 139.4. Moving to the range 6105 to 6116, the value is 151.2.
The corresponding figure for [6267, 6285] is 142.7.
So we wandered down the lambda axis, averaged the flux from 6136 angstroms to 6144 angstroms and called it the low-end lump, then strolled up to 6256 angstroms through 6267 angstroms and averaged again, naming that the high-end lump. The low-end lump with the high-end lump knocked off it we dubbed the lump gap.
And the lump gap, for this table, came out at 5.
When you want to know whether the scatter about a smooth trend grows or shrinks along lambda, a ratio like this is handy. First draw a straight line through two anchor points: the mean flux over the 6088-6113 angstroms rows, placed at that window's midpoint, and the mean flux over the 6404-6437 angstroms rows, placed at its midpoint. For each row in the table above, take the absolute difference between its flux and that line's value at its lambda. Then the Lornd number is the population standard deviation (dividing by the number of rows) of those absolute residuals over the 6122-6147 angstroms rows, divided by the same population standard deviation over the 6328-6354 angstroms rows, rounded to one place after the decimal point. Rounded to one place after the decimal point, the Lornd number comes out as 1.1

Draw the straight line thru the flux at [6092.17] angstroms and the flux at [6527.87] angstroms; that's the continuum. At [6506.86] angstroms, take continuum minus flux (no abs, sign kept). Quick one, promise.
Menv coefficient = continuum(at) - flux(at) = 17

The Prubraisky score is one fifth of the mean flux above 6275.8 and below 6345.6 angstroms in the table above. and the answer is 30.2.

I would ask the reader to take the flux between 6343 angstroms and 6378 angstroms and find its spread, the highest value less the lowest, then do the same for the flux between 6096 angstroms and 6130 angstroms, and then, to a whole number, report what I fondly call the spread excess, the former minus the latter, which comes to -5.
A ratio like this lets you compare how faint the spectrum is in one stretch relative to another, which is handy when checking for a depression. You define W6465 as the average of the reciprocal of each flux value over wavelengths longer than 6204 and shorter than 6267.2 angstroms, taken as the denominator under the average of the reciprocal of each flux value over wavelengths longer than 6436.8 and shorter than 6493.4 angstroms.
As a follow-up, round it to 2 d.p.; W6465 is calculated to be 0.94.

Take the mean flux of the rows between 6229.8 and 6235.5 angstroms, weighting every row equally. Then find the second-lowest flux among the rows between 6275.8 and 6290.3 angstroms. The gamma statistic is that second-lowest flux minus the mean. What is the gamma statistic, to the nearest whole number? 11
